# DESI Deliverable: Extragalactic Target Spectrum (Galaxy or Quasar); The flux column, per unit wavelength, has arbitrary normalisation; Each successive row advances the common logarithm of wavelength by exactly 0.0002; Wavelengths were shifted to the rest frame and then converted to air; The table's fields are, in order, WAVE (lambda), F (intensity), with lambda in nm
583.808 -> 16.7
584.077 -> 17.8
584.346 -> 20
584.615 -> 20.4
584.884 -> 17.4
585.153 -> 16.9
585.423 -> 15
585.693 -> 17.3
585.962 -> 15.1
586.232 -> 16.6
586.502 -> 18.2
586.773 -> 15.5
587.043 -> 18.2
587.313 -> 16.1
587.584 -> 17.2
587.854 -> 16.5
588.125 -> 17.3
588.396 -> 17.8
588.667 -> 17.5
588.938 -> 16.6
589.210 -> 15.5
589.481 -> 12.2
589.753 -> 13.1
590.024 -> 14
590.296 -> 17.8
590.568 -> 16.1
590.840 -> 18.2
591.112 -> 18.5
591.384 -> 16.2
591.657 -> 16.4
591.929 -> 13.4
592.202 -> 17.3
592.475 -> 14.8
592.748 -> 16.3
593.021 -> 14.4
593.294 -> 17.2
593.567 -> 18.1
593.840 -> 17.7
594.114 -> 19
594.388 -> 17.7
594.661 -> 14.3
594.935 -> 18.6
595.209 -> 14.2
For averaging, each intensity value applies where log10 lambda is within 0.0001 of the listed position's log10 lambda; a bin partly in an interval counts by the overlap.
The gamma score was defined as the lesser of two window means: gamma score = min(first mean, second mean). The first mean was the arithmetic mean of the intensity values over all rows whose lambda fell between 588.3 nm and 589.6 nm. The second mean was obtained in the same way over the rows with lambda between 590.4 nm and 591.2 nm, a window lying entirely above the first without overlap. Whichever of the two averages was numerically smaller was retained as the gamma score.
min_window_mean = 15.9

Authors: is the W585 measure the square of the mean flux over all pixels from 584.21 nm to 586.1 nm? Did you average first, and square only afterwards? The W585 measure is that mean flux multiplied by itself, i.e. 304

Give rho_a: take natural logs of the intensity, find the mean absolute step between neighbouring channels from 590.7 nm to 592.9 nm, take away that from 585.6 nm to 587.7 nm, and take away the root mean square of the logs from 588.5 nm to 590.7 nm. -2.72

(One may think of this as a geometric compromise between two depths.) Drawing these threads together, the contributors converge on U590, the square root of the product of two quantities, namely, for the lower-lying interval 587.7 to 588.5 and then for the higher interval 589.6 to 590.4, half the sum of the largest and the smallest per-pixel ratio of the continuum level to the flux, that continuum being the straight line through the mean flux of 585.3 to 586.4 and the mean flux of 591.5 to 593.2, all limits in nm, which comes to 0.98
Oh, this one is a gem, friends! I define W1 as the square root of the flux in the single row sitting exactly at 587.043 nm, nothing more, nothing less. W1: 4.27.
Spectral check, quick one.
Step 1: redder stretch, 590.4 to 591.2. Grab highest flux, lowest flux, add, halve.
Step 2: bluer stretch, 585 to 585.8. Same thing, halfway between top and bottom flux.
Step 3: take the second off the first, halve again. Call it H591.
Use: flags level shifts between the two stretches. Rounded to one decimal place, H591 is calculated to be 0.6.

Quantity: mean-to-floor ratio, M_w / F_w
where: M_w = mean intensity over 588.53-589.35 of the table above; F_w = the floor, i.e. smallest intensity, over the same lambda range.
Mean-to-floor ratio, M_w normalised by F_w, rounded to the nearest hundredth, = 1.07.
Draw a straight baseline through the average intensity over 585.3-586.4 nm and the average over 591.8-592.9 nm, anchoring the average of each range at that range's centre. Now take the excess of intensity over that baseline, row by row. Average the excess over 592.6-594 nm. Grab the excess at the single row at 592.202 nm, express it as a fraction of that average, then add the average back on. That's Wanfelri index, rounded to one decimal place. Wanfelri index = 2.7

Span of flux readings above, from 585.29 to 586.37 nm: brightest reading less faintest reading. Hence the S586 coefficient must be 2.3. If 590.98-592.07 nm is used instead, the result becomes 5.1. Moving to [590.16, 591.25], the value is 2.4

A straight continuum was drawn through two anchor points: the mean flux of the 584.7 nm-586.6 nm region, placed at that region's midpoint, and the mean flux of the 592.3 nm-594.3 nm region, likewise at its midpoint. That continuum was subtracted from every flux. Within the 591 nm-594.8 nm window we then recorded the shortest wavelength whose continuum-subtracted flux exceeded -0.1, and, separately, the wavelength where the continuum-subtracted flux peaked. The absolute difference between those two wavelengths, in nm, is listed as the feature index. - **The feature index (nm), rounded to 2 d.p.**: 3.00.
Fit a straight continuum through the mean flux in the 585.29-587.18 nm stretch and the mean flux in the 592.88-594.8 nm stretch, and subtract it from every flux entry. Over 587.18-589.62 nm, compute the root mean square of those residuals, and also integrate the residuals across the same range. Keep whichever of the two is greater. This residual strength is 1.7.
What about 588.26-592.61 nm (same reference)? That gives 2.1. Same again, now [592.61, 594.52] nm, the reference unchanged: 1.4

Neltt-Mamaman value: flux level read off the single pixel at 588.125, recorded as 17.3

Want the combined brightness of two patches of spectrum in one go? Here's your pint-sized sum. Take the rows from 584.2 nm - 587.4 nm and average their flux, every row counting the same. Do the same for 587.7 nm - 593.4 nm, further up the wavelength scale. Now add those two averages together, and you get 33.3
